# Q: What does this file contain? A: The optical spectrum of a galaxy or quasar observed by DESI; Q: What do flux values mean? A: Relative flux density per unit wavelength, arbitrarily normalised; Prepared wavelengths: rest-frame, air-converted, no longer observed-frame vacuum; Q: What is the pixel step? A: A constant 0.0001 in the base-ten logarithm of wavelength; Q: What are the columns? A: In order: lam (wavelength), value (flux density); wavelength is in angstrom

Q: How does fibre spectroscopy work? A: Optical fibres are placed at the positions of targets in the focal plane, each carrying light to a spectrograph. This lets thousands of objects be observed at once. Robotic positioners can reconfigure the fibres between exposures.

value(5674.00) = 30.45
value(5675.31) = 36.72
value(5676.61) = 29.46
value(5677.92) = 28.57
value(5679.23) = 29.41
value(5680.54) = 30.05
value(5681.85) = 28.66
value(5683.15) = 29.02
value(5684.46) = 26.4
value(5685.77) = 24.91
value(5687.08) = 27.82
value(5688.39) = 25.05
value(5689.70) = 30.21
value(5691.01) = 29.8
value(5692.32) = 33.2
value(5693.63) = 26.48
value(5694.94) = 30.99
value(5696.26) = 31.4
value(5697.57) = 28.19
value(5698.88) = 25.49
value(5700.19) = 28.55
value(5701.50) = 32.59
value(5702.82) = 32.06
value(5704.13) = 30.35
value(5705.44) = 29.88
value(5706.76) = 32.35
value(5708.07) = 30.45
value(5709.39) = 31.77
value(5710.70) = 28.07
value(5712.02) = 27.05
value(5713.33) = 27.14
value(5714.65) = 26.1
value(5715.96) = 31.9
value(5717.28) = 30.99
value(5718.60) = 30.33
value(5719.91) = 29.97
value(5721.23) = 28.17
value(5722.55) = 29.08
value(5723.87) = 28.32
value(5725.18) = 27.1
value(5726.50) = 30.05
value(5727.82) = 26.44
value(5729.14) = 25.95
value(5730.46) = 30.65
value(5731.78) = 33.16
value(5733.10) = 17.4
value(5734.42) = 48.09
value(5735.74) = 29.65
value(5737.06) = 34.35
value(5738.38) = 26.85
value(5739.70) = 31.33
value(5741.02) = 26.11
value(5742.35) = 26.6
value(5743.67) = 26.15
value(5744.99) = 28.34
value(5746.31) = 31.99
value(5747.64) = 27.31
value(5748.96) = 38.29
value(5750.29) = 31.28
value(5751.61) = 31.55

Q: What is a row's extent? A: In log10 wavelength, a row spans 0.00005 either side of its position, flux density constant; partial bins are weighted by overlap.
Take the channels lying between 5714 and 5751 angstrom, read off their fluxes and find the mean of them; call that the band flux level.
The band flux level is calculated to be 29.7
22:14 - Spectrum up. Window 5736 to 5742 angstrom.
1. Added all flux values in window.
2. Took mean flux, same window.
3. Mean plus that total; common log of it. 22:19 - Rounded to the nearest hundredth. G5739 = 2.17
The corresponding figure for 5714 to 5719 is 2.17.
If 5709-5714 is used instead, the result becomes 2.15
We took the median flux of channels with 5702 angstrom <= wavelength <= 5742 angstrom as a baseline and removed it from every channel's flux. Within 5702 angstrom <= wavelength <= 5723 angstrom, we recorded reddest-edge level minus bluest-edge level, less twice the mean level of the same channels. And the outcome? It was -3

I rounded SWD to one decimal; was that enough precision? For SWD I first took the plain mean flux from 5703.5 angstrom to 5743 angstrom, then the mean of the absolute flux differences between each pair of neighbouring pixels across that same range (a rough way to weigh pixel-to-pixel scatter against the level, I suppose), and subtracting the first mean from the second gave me -25.2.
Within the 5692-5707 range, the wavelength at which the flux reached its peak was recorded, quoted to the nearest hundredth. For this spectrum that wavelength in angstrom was 5692.32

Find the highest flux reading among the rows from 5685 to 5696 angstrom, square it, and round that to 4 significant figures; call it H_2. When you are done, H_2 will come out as 1102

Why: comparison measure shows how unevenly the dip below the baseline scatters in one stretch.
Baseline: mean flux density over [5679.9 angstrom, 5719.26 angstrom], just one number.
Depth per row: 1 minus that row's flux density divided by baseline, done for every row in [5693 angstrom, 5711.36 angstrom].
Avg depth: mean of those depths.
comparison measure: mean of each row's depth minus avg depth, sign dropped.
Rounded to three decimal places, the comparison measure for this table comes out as 0.062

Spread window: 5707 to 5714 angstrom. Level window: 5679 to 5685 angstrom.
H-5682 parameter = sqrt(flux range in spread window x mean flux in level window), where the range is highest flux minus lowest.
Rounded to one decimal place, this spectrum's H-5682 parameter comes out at 11.6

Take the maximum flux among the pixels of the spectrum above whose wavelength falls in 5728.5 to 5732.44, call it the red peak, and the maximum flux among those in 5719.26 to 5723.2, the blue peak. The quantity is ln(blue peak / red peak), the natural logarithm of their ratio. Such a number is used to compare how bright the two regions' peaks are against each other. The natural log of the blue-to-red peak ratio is -0.101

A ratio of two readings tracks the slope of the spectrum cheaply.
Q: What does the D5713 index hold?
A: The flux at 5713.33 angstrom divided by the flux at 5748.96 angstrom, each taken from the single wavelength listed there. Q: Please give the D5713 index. 0.71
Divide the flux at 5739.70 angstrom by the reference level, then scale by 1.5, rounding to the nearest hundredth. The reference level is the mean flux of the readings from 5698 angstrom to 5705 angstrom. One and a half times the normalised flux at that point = 1.58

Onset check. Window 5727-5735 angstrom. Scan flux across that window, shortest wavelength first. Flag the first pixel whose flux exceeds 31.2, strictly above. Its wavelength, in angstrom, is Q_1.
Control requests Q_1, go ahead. 5731.78 angstrom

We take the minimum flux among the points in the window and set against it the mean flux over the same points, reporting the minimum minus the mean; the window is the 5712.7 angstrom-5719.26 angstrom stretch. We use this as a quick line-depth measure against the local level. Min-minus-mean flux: -3.2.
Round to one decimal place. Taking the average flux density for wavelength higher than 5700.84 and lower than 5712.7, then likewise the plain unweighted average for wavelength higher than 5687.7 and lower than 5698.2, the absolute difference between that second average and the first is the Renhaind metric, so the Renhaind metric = 1.1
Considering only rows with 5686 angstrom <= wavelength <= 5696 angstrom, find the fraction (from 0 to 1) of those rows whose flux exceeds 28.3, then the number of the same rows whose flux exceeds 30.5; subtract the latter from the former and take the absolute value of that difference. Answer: 1.4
